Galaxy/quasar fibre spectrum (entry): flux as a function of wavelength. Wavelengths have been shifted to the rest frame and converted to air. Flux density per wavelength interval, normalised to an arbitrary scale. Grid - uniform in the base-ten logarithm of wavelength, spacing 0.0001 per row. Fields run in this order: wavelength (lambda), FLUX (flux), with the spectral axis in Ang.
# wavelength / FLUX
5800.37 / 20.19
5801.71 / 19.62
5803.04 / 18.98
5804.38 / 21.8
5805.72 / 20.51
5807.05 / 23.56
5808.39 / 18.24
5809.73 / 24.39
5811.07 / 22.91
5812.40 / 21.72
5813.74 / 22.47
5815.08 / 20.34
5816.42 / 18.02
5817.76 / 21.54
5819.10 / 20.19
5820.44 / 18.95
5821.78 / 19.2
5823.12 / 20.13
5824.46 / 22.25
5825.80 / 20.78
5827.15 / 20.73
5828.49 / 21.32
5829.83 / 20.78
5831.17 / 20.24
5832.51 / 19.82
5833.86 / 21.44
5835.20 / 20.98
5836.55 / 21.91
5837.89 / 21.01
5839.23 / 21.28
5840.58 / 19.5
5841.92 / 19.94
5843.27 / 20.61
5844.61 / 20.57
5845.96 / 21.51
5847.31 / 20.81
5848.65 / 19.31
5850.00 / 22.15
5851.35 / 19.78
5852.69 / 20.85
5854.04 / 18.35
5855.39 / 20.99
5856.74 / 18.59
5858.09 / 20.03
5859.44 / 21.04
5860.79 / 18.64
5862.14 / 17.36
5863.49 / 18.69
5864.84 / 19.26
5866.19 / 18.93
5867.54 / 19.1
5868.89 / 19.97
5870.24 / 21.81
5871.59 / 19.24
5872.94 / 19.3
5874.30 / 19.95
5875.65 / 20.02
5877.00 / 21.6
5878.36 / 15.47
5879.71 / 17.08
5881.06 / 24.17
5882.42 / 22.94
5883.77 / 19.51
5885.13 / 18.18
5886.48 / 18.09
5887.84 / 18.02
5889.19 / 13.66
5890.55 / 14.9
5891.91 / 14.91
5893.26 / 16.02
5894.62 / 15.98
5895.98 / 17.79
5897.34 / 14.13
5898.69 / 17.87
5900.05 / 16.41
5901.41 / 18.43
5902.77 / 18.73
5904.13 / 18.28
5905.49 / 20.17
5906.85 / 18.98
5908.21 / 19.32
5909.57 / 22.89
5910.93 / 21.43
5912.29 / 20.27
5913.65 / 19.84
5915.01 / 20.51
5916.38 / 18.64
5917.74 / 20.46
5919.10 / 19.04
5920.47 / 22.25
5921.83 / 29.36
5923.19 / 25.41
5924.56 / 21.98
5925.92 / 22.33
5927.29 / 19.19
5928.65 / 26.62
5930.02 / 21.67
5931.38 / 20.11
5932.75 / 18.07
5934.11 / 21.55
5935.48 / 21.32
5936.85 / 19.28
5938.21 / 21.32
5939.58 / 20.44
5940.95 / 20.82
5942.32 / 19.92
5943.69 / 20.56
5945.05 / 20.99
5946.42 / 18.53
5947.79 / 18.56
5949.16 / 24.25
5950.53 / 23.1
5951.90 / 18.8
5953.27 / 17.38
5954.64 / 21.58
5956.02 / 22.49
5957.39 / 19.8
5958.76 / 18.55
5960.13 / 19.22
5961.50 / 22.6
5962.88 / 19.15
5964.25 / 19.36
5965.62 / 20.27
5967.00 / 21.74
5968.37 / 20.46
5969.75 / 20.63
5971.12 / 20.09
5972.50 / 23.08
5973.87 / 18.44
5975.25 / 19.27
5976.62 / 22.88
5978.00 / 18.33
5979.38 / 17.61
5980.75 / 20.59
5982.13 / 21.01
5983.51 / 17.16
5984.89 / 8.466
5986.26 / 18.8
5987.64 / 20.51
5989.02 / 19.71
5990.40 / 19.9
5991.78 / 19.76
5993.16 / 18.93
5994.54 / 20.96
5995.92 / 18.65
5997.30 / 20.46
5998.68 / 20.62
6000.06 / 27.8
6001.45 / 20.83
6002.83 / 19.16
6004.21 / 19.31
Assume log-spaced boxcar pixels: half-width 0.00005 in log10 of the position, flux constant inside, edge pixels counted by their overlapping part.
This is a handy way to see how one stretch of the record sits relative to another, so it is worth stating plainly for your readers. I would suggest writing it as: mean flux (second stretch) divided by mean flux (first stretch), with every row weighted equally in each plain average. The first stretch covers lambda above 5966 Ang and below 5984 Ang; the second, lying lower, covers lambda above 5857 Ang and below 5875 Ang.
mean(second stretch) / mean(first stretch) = 0.97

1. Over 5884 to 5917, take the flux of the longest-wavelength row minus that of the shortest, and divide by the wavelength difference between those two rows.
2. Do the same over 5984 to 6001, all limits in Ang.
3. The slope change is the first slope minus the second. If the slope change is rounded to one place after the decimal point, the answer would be -1.3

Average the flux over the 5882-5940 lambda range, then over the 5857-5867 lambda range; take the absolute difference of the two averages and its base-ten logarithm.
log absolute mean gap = -0.3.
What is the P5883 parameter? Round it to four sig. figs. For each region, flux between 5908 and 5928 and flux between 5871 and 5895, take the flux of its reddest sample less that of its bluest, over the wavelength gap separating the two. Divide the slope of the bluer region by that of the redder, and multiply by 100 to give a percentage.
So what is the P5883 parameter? 2078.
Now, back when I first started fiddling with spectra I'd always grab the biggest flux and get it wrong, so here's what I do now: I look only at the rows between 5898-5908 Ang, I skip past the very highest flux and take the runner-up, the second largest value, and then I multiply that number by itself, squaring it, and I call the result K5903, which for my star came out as 360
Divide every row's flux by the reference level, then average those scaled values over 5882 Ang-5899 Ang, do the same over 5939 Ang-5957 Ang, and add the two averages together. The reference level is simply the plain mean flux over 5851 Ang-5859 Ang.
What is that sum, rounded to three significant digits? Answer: 1.90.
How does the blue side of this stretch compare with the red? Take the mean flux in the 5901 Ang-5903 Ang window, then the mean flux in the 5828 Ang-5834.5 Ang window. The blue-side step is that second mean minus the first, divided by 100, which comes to 0.02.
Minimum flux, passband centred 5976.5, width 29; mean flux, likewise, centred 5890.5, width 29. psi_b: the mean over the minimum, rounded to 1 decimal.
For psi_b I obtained 2.1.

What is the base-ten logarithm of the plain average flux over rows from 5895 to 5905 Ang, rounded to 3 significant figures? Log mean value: 1.24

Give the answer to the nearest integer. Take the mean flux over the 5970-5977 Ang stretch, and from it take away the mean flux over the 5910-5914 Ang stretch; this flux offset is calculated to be 0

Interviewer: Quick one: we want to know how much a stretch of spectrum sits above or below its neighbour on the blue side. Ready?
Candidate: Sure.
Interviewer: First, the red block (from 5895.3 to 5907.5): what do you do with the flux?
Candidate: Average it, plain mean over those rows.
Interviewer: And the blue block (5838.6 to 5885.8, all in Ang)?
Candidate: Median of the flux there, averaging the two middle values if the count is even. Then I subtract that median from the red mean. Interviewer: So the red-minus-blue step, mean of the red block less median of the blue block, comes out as -2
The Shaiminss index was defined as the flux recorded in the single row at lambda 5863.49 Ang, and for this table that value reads 18.69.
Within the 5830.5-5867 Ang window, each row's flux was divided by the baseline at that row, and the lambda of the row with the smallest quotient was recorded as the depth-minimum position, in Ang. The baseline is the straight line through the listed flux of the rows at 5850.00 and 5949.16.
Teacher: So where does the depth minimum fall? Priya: 5862.14 Ang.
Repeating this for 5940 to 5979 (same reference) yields 5953.27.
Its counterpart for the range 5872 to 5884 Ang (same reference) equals 5878.36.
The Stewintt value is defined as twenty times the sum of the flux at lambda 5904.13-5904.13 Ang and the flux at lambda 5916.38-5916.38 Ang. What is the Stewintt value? 738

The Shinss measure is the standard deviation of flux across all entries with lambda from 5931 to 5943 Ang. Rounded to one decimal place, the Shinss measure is 1.1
